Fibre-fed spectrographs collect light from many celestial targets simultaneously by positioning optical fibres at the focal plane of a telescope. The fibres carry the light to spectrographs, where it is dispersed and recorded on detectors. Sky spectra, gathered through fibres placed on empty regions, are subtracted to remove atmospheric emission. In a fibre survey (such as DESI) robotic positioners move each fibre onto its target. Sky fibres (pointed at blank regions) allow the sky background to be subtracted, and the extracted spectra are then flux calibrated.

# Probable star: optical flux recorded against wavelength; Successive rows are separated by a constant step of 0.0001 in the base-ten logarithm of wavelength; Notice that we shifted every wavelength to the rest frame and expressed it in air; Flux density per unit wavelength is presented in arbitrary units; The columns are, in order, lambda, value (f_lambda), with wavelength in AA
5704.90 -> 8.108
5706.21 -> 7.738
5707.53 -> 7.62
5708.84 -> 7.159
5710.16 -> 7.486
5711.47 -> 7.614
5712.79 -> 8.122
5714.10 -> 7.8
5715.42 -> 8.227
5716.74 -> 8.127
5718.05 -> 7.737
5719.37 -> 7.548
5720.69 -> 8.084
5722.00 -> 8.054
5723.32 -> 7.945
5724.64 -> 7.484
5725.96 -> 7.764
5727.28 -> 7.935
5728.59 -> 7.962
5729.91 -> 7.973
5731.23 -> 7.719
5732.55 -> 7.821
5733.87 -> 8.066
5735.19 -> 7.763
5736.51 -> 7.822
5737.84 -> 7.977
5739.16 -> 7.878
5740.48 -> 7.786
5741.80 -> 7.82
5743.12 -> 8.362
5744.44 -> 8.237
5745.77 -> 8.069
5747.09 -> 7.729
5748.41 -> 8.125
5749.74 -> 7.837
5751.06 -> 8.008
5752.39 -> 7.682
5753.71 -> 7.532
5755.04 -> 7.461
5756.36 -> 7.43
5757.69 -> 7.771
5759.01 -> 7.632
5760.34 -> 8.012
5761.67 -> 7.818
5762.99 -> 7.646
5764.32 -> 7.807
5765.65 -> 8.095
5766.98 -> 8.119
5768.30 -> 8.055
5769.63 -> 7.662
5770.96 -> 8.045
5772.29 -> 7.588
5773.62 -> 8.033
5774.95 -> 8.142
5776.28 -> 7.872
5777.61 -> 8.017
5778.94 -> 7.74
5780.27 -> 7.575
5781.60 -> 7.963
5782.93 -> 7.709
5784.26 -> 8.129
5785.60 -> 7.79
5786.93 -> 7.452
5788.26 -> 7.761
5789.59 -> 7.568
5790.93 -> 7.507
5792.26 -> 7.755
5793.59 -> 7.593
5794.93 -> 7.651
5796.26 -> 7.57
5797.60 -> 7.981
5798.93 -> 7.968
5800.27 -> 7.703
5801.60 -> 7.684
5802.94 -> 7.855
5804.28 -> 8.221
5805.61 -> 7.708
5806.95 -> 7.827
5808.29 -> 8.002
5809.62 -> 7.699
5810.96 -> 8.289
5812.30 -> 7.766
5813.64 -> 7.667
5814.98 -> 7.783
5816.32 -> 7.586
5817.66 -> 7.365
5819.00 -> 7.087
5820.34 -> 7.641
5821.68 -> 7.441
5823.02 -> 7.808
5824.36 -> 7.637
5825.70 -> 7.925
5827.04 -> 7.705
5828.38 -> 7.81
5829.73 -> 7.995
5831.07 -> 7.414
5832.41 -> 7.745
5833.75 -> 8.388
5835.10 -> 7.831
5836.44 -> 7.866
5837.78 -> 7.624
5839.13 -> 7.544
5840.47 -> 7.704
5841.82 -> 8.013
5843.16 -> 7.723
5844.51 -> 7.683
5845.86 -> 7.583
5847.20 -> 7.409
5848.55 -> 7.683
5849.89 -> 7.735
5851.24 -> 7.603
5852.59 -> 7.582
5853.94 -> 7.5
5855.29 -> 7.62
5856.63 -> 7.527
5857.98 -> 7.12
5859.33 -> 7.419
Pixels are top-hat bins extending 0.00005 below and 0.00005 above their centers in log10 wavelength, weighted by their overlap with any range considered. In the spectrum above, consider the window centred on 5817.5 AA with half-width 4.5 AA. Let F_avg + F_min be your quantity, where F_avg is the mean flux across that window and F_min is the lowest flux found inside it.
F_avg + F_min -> 14.6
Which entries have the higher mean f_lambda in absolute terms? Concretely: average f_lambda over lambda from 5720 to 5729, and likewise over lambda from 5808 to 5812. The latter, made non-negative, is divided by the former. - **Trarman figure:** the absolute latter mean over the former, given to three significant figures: 1.01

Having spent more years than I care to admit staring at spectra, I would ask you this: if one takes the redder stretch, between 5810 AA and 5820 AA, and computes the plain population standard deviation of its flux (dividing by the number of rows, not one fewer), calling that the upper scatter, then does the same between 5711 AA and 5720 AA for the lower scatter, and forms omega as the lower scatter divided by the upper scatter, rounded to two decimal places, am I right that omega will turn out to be 0.73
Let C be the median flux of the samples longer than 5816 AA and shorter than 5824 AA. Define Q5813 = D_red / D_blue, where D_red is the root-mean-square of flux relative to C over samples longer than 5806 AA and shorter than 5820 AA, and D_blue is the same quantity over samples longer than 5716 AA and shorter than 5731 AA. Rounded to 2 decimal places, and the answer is 0.88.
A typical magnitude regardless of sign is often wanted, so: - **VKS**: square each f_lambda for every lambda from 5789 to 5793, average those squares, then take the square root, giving 7.61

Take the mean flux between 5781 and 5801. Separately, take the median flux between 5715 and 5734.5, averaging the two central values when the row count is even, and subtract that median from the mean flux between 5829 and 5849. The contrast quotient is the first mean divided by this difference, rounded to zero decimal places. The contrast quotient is -39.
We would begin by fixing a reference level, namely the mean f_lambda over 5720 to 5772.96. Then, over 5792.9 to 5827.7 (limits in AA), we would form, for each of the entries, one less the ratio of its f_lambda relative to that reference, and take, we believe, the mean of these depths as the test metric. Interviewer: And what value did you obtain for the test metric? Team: 0.016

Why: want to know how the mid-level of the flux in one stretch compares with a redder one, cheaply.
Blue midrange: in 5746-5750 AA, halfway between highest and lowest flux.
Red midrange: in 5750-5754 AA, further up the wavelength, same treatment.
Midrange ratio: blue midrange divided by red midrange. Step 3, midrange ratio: 1.02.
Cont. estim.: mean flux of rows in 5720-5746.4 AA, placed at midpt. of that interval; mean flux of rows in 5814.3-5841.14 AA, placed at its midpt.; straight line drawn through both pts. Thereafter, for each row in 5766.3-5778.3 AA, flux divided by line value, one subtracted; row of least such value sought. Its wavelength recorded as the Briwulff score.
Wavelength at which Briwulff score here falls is 5772.29 AA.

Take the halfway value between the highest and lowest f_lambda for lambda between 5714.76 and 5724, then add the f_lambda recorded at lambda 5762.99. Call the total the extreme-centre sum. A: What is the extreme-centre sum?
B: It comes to 15.5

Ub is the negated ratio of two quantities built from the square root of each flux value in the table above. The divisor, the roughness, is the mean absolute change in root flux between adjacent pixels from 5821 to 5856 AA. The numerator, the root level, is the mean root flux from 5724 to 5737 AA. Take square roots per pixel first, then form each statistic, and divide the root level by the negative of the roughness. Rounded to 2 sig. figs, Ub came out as -70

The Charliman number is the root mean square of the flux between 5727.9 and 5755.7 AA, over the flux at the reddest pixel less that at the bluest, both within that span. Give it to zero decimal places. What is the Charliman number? -16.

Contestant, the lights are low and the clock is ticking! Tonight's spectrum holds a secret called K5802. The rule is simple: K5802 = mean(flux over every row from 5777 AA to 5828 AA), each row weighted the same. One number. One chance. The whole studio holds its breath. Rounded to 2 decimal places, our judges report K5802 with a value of 7.74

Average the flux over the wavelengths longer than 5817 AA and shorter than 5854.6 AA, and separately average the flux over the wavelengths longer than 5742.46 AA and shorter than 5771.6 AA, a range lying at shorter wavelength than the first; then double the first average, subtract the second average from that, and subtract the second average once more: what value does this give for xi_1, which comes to -0.38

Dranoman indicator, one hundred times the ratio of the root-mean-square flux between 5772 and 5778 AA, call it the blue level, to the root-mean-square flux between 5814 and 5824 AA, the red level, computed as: 105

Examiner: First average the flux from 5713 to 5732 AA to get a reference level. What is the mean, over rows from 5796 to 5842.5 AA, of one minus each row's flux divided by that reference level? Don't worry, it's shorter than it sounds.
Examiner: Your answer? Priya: 0.015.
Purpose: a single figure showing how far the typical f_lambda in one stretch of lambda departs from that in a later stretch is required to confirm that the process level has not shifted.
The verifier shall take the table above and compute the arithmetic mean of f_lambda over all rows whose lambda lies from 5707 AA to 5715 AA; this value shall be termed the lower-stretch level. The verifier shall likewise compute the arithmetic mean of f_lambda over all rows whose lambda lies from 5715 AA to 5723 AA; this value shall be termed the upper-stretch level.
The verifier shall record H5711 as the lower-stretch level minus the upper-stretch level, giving -0.3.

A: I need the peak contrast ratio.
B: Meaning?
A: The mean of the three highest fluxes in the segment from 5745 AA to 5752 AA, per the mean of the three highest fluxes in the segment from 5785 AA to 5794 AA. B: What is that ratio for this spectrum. 1.04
